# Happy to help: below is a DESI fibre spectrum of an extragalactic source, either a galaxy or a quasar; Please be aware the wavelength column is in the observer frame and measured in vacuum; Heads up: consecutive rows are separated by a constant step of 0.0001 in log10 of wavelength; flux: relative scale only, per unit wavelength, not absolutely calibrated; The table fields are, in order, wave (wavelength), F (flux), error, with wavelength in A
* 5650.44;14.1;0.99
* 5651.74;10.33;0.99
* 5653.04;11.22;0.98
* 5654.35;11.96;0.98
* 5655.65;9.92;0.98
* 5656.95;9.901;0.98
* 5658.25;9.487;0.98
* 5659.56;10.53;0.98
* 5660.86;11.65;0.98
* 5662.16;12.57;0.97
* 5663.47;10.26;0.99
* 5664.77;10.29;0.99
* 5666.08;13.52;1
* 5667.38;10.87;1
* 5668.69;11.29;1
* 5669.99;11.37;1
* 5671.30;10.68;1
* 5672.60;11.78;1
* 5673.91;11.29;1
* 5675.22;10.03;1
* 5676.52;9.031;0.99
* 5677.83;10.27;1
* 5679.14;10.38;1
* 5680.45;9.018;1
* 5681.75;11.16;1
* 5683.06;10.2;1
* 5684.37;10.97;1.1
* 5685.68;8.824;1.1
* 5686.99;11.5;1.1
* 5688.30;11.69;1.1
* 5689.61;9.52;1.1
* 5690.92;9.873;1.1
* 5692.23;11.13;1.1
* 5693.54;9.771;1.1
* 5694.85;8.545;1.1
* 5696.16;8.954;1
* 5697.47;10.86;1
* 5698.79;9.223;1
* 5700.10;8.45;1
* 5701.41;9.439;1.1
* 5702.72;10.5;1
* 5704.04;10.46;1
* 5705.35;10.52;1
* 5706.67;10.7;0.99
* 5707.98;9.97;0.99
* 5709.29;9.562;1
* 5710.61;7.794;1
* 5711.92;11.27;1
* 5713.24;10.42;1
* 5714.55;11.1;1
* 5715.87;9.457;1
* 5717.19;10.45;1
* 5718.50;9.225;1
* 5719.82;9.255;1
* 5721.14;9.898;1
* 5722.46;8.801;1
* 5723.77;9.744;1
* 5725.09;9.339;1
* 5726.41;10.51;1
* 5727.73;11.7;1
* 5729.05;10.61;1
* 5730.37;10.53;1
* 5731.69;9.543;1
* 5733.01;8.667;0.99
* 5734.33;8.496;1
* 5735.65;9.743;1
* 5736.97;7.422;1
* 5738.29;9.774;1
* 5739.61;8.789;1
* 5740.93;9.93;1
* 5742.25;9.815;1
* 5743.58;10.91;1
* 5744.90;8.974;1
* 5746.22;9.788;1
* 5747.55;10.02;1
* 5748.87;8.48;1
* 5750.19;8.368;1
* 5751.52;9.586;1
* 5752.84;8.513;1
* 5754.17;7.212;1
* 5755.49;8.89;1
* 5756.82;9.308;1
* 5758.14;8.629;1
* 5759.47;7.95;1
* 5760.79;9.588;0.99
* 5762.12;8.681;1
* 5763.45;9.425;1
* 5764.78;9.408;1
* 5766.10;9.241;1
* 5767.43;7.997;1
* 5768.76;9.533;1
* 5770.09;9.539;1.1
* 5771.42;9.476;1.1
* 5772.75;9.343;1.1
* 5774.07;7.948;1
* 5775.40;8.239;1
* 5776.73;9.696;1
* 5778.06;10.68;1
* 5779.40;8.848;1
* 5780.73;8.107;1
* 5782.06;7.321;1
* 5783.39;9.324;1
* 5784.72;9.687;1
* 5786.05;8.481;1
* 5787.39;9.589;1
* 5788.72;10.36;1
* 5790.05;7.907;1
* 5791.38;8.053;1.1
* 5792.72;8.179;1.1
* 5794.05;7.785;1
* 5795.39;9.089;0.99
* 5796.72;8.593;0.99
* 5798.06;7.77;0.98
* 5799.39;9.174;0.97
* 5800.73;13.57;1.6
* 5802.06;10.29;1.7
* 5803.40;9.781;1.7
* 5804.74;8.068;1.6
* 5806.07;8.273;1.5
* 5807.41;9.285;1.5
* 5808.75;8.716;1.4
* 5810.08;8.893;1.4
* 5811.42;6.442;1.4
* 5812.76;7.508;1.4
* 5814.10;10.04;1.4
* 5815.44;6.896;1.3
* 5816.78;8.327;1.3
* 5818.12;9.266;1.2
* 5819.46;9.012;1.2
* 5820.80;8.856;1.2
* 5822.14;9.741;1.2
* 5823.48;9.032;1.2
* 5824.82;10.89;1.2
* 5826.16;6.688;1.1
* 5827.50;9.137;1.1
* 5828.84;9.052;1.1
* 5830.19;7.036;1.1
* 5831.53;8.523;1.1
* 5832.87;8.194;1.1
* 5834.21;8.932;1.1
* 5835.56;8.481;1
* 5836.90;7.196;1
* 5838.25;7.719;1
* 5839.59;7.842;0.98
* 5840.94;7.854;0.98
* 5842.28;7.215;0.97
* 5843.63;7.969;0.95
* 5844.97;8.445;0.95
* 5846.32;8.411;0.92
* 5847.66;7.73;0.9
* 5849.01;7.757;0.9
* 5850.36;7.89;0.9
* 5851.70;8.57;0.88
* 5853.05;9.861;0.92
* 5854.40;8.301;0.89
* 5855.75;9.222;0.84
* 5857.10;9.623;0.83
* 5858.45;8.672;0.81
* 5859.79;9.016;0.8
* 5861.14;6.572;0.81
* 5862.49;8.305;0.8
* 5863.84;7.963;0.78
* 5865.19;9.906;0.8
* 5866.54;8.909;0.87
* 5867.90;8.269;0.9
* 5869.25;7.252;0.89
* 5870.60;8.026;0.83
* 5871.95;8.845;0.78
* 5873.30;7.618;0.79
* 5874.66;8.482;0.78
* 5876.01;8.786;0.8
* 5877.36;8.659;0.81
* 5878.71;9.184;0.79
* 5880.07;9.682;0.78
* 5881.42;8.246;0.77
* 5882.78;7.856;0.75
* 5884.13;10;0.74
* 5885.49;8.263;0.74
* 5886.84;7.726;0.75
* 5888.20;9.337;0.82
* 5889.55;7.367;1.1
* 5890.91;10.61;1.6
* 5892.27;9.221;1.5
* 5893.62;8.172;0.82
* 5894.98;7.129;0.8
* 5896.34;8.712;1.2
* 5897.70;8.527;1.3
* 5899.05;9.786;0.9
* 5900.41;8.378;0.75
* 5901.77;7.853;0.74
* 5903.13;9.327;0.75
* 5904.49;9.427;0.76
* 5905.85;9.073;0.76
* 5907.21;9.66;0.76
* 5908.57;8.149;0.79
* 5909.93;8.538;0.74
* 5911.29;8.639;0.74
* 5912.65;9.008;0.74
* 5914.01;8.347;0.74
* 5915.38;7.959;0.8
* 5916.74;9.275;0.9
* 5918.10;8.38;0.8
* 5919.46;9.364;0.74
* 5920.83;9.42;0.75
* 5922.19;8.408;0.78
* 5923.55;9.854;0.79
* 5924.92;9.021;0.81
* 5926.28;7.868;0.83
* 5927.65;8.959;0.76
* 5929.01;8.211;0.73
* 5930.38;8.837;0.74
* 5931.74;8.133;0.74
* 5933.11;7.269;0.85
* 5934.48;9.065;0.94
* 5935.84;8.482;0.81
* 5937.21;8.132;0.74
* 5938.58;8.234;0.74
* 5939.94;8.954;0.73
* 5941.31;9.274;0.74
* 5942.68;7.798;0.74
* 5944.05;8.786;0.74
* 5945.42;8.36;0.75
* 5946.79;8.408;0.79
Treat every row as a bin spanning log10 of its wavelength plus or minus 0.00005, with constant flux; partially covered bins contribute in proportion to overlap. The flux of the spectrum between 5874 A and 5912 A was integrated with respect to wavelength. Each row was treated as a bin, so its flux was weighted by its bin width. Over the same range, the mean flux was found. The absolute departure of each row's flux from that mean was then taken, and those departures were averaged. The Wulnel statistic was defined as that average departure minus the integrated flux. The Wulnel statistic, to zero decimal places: -332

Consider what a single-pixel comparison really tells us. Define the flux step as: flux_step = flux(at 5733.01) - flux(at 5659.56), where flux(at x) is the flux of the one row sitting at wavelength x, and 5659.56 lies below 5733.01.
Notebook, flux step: -1.9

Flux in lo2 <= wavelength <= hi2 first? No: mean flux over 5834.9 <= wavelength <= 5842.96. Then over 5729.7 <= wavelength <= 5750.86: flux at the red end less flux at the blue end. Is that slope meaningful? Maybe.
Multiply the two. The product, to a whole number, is -17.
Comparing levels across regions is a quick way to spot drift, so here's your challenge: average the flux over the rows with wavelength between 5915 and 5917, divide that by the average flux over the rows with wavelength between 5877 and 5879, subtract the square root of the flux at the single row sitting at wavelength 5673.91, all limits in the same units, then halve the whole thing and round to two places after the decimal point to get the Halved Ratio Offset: -1.20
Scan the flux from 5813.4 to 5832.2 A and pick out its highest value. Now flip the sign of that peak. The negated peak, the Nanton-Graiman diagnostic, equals -10.9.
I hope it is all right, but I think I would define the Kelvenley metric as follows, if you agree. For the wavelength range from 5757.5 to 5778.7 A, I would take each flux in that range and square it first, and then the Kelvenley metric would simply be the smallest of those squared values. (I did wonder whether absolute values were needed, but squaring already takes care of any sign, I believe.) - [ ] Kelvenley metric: 63.2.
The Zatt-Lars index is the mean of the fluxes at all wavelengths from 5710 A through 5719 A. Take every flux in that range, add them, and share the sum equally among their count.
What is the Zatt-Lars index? 10.0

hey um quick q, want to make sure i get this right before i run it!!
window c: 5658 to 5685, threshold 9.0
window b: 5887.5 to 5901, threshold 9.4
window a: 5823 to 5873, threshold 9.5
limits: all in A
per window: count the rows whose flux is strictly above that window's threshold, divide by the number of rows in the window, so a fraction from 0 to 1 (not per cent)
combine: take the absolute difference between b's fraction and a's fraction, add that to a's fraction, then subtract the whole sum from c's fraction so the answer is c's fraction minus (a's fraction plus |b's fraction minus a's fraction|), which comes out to 0.80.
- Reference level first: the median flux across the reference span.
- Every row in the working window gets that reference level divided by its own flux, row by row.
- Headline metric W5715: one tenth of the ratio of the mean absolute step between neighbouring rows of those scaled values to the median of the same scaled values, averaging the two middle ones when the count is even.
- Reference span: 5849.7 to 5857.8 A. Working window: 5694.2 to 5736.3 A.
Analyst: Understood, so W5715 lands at 0.0097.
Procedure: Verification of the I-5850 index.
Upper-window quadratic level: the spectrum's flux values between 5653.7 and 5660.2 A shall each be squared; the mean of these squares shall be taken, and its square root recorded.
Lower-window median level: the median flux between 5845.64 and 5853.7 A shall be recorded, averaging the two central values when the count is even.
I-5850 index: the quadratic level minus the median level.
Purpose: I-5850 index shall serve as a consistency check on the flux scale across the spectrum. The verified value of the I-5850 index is 2.2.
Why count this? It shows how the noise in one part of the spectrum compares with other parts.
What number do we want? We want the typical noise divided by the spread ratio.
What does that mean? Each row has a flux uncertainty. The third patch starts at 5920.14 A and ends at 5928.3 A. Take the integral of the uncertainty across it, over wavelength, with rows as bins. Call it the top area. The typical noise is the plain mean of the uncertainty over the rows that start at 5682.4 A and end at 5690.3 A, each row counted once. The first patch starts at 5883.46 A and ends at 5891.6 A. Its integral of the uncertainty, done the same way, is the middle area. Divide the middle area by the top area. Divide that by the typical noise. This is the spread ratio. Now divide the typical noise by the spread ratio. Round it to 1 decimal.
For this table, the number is 1.0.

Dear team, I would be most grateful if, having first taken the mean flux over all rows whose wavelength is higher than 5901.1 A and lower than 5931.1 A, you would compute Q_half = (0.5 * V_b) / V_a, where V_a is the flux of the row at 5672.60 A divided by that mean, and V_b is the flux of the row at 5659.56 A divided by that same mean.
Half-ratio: 0.45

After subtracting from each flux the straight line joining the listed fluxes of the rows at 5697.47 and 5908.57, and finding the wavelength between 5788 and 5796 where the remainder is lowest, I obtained 5794.05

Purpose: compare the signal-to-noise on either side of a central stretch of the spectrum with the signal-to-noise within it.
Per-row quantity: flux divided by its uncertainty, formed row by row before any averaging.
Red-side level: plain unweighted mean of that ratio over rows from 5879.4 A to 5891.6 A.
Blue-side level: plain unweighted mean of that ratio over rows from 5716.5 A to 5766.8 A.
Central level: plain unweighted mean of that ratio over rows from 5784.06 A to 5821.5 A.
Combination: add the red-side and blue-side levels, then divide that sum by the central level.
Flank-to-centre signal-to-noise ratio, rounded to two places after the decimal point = 2.69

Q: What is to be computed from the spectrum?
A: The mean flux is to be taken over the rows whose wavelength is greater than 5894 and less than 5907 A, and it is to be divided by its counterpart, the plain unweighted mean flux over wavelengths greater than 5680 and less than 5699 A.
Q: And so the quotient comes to 0.86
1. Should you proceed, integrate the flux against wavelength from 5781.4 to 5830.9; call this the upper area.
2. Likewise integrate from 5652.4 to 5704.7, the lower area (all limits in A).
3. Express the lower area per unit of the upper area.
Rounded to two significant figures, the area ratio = 1.3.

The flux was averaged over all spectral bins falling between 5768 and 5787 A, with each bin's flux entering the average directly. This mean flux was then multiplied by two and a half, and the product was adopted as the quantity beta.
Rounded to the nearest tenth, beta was 22.5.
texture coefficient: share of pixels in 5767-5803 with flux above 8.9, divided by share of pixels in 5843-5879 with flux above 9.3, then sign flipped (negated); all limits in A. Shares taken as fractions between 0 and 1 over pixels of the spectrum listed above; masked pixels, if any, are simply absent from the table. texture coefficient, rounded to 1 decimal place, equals -4.7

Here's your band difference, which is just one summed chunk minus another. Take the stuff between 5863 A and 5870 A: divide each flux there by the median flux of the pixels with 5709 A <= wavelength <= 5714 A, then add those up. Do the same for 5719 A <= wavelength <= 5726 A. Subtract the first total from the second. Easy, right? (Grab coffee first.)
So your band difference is 0.5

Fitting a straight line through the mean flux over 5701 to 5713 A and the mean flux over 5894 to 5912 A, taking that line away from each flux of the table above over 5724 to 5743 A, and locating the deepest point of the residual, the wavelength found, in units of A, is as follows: 5736.97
